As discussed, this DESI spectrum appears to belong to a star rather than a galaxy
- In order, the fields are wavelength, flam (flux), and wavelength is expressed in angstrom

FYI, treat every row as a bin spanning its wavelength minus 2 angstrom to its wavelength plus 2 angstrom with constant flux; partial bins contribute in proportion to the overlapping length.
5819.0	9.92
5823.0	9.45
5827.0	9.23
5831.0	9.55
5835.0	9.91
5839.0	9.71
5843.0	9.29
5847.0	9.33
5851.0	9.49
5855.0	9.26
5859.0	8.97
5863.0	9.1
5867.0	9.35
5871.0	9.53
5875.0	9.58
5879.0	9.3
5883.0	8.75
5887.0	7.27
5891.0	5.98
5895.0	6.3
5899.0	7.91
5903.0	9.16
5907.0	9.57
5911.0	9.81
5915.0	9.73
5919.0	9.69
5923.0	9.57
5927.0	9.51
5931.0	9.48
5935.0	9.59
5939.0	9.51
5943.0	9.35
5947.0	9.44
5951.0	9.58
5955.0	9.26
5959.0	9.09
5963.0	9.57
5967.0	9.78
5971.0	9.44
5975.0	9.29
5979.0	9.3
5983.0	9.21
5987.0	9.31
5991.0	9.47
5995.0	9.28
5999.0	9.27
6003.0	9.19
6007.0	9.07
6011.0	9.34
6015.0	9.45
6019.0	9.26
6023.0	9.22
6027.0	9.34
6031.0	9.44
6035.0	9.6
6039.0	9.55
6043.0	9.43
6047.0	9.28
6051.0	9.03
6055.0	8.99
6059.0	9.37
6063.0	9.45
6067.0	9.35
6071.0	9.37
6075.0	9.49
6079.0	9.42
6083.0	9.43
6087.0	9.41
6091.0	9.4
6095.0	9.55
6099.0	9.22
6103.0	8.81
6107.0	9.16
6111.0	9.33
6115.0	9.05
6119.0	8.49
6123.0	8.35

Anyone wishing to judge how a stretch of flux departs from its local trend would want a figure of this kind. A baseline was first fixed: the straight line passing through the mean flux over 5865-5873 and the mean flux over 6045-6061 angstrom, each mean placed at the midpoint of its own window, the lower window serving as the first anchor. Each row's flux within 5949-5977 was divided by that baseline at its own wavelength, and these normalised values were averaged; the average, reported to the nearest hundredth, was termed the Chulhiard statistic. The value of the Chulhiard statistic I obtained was 1.01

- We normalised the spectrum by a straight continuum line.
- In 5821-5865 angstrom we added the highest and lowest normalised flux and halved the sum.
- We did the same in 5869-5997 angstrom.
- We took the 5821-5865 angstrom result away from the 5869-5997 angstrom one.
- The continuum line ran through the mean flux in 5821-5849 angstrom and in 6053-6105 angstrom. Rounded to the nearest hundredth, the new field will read -0.16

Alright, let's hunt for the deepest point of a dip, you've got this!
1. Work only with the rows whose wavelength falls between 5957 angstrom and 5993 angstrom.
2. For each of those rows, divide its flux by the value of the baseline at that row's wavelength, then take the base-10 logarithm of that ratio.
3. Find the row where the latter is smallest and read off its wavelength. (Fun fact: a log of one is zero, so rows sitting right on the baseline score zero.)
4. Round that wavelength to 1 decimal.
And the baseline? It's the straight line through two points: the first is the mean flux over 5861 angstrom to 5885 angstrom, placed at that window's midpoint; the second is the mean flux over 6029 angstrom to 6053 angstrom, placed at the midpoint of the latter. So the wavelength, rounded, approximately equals 5959.0 angstrom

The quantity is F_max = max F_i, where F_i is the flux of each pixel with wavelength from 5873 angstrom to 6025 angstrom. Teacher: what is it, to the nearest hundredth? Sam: 9.81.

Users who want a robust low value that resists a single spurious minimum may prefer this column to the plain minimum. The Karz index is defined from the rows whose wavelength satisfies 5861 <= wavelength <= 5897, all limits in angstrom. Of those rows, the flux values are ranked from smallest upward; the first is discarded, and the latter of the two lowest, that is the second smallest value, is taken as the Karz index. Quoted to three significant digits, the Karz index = 6.30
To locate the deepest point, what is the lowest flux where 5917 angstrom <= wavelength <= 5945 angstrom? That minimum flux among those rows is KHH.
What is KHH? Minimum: 9.35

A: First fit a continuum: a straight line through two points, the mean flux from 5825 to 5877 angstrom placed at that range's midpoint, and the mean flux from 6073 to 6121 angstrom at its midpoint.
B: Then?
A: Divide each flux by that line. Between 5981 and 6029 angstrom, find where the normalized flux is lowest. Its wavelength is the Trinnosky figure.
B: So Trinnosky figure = 6007.0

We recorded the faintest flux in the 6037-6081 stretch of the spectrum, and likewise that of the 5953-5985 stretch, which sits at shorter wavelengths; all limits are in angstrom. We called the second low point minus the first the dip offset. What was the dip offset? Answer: 0.10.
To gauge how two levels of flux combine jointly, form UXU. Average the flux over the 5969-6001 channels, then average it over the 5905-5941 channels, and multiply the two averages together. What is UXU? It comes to 89.5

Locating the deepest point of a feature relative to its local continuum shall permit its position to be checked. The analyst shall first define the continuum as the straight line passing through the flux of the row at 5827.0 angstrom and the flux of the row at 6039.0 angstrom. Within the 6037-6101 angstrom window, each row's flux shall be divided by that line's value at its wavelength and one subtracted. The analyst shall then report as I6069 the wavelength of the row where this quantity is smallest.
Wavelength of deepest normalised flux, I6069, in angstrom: 6055.0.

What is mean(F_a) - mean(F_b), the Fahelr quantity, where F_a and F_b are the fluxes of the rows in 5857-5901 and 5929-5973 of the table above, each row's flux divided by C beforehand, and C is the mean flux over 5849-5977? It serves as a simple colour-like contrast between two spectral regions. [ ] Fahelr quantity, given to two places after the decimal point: -0.12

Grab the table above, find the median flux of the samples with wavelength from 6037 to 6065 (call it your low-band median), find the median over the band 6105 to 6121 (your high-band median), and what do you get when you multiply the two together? 85.3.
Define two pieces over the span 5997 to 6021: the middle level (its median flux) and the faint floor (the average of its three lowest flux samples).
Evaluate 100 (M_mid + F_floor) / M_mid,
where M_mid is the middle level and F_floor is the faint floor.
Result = 199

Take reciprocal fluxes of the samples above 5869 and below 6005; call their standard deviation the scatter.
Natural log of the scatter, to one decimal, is -4.2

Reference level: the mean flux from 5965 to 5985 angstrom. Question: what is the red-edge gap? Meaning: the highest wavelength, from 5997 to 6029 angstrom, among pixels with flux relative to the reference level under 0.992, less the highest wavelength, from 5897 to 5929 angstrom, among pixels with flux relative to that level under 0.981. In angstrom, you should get 120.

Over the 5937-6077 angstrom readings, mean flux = 9.35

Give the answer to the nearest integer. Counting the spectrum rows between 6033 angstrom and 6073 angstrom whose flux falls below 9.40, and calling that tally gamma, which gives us 6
